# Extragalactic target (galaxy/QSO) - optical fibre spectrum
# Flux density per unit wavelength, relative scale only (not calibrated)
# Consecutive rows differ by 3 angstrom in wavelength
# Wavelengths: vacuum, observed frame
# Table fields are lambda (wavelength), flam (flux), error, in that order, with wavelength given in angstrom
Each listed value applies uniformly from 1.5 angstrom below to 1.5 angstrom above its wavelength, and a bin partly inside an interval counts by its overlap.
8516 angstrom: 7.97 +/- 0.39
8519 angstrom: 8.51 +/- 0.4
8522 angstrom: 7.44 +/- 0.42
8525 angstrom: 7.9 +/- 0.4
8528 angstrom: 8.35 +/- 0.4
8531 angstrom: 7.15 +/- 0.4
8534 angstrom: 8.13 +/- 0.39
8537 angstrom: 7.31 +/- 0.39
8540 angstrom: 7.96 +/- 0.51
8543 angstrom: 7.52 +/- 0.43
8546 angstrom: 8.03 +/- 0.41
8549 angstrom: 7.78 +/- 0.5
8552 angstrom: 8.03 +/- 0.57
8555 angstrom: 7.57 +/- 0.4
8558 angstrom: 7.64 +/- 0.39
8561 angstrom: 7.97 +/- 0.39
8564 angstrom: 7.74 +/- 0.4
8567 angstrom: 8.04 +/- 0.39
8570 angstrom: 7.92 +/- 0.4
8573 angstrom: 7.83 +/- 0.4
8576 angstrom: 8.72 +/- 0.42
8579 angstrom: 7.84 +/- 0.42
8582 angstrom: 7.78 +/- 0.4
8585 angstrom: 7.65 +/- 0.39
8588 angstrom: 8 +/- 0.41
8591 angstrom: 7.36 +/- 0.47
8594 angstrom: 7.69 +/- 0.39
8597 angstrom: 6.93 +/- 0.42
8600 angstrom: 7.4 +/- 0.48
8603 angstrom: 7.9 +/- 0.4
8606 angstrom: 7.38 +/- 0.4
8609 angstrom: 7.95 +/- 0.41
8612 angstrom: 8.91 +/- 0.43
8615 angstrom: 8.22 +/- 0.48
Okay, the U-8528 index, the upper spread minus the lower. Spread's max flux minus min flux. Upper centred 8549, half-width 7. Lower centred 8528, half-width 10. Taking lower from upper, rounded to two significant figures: -0.85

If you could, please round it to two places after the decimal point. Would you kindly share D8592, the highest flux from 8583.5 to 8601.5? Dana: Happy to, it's 8.00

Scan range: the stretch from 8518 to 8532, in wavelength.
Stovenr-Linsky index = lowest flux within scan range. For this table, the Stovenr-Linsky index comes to 7.15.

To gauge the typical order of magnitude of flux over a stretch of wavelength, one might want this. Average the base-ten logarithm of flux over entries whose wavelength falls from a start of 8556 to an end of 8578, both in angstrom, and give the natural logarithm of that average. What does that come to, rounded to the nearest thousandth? -0.104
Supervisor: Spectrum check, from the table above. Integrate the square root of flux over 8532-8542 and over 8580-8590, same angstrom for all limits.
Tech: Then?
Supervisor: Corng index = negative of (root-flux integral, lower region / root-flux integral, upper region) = -1.00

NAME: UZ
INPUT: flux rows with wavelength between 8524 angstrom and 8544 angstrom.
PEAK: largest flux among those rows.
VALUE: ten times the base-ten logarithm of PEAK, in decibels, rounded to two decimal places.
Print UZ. 9.22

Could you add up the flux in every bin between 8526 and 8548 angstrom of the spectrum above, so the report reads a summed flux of 54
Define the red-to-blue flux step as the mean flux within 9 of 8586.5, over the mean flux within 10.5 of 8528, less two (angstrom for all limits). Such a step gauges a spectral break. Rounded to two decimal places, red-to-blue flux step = -1.01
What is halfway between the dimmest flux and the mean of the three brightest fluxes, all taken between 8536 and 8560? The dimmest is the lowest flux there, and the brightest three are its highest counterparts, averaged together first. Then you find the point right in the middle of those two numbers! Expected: 7.66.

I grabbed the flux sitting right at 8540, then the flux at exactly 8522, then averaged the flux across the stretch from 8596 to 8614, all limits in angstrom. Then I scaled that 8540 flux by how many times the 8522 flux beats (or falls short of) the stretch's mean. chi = 7.6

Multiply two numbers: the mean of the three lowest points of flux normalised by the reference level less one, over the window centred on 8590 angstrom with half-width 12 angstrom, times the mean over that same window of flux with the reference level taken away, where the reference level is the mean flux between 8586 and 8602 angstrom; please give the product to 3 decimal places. -0.003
